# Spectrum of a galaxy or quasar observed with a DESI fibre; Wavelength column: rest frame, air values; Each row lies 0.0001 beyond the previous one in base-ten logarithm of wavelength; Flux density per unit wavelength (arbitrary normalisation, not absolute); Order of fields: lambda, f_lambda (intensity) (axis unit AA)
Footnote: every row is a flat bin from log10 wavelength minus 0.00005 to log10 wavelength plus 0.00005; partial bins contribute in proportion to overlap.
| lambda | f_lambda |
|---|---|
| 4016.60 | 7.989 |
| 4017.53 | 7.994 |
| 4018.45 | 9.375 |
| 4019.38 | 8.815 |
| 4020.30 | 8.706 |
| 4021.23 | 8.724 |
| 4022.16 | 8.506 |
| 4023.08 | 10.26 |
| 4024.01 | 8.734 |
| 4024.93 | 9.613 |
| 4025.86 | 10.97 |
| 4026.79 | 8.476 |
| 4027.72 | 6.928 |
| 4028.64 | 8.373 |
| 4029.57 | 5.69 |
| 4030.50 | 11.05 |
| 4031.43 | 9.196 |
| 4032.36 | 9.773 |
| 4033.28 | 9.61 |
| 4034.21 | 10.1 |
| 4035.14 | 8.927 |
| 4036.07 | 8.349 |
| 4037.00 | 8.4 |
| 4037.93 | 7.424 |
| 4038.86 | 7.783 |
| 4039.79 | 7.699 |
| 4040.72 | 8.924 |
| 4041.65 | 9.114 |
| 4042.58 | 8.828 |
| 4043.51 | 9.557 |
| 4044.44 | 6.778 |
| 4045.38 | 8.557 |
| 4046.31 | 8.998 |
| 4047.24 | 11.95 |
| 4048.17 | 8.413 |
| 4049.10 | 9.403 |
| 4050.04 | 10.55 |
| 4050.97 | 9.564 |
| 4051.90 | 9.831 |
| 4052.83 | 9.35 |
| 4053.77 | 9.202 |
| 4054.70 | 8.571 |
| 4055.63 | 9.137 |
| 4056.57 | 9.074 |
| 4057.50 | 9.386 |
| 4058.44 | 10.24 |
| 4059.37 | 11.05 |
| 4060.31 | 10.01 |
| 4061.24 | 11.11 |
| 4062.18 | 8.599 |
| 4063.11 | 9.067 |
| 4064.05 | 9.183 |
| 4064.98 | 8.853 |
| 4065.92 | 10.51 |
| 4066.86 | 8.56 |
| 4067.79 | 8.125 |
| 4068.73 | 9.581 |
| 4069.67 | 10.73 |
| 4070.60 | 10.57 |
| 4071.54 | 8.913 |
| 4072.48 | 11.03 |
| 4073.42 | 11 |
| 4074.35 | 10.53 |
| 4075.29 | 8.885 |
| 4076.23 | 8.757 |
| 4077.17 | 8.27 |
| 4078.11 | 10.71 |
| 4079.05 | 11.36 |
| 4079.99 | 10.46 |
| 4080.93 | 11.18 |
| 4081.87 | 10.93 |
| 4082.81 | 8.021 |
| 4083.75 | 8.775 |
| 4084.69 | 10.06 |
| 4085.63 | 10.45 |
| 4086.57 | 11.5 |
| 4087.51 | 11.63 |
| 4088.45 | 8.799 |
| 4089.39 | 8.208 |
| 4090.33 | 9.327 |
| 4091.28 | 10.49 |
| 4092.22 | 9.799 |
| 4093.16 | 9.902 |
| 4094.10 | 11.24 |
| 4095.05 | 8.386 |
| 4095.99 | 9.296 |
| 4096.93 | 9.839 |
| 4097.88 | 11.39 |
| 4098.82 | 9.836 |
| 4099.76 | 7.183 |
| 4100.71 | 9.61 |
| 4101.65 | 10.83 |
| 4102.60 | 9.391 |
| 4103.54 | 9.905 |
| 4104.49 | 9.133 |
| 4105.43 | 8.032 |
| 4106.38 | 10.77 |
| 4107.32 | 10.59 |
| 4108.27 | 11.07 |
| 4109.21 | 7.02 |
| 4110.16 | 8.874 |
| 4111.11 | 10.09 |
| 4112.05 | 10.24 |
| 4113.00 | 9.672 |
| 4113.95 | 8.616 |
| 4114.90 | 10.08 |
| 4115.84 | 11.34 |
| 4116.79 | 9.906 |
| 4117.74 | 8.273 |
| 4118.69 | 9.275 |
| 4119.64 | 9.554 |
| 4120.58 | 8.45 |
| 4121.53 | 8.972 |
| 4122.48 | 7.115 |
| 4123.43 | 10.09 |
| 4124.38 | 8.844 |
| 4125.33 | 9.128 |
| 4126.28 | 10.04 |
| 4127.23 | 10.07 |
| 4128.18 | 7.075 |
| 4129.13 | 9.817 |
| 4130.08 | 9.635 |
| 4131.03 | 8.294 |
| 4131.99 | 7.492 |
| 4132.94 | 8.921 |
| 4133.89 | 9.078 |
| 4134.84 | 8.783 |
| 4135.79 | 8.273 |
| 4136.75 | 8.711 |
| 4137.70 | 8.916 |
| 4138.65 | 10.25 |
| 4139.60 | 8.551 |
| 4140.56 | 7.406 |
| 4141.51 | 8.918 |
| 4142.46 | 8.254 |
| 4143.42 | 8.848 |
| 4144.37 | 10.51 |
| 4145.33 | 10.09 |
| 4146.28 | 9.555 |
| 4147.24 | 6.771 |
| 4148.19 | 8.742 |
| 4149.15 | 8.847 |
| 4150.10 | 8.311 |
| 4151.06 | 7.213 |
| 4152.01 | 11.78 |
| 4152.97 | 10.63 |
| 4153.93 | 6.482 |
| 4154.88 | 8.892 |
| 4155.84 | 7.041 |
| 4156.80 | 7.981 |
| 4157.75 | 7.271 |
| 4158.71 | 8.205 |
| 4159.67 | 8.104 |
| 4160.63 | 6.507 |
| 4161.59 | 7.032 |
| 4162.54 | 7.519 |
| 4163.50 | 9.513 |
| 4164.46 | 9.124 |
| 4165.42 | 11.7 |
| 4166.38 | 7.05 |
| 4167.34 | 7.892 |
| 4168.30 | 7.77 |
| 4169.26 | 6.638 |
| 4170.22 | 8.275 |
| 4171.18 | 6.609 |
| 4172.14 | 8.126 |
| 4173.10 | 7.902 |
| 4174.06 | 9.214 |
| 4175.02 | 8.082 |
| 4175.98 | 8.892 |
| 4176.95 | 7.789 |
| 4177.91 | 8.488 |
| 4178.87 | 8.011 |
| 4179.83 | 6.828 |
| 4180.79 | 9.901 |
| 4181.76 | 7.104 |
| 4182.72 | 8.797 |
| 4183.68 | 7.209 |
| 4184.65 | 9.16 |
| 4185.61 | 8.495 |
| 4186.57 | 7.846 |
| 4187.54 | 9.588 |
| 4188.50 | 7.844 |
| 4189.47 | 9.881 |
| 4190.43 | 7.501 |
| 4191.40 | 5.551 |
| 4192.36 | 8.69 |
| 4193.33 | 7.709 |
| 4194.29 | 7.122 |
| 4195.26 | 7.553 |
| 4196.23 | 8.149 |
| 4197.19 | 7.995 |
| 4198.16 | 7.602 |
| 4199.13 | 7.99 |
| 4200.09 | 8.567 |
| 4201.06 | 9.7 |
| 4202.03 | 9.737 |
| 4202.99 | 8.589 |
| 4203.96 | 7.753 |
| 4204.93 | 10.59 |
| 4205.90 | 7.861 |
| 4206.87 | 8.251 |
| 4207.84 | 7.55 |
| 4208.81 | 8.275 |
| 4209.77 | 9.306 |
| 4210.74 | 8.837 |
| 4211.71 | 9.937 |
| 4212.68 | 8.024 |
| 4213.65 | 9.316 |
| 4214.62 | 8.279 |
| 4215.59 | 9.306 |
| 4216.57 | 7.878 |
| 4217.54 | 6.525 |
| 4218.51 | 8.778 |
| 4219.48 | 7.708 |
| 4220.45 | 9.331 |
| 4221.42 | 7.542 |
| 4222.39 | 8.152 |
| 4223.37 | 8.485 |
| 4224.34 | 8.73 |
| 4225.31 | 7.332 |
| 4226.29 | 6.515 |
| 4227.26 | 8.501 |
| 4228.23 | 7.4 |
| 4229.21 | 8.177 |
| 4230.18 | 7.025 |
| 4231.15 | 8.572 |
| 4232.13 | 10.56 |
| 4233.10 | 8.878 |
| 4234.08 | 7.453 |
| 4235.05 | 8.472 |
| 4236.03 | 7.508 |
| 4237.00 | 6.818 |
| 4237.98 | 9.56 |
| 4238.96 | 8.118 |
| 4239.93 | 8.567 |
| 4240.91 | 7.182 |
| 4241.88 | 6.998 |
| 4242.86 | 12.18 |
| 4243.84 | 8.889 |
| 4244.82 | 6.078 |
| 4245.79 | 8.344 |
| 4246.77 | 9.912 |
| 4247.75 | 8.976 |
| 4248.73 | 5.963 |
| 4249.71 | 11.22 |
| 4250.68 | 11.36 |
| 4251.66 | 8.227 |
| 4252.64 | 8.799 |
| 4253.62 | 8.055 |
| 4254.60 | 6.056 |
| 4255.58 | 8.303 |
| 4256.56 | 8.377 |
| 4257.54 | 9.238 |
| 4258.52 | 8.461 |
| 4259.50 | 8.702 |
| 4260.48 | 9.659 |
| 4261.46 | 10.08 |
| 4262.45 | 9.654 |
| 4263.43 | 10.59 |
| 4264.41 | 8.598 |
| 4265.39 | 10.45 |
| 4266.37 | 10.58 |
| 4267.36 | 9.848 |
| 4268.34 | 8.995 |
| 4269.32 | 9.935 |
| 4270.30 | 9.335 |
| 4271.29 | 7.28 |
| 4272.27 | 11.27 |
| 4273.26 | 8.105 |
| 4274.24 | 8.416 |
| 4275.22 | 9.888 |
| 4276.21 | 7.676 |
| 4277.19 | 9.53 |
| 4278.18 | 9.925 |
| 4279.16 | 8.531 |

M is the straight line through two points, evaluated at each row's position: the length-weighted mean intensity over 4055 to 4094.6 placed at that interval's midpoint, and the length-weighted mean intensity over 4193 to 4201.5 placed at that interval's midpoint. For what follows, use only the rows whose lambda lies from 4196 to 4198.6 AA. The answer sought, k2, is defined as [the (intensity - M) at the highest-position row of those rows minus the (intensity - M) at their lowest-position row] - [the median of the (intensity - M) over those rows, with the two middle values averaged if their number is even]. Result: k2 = -0.5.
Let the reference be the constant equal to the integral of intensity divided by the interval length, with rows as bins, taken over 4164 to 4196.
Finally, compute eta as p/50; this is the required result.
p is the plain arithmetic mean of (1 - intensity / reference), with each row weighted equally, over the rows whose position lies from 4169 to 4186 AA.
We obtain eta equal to 0.0001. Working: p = 0.01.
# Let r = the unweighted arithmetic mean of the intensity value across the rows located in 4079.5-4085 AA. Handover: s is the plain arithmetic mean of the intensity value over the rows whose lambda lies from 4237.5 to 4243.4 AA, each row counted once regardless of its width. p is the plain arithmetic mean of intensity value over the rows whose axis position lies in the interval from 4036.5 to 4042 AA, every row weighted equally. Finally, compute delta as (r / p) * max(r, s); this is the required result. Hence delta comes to 12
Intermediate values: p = 8.22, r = 9.9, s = 8.8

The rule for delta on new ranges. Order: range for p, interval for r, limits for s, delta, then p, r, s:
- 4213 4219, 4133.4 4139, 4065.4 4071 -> 10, 8.35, 9.0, 9.7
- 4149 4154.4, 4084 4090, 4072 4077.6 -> 12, 8.88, 10.1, 9.7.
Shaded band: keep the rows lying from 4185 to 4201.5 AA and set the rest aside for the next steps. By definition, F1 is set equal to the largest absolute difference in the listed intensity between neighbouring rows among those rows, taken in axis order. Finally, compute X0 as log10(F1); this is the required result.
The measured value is 0.50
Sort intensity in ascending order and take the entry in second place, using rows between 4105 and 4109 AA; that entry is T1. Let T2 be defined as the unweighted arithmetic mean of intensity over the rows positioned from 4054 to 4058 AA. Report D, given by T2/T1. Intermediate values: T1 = 10.59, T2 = 9.0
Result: 0.85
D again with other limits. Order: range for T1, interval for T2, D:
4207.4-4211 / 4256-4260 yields 1.05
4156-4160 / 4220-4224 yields 1.05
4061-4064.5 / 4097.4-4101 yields 1.05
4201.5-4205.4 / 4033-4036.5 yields 1.08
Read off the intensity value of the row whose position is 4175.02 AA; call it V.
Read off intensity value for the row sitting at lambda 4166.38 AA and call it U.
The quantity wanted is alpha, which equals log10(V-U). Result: 0.01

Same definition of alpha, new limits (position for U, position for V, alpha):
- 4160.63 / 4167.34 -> 0.14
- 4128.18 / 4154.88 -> 0.26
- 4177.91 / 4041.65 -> -0.20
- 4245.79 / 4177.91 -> -0.84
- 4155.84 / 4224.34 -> 0.23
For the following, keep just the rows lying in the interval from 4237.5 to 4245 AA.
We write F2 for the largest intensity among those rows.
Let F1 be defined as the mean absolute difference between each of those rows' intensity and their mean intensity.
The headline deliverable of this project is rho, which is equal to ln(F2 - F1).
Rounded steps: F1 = 1.35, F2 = 12.18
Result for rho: 2.382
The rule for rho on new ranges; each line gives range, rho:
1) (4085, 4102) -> 2.369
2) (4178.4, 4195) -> 2.193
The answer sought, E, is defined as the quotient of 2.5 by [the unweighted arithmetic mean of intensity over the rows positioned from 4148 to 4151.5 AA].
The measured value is 0.302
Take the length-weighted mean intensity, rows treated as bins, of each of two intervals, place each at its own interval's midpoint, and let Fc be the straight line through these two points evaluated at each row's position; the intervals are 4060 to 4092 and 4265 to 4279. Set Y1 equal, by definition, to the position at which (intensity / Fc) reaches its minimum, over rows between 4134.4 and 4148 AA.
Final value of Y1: 4147.24 AA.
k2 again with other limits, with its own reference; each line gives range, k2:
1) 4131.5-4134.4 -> 1.7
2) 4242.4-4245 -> -7.6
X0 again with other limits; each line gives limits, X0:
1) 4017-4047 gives 0.73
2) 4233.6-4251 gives 0.72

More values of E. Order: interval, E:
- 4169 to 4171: 0.335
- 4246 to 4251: 0.264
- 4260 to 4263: 0.255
